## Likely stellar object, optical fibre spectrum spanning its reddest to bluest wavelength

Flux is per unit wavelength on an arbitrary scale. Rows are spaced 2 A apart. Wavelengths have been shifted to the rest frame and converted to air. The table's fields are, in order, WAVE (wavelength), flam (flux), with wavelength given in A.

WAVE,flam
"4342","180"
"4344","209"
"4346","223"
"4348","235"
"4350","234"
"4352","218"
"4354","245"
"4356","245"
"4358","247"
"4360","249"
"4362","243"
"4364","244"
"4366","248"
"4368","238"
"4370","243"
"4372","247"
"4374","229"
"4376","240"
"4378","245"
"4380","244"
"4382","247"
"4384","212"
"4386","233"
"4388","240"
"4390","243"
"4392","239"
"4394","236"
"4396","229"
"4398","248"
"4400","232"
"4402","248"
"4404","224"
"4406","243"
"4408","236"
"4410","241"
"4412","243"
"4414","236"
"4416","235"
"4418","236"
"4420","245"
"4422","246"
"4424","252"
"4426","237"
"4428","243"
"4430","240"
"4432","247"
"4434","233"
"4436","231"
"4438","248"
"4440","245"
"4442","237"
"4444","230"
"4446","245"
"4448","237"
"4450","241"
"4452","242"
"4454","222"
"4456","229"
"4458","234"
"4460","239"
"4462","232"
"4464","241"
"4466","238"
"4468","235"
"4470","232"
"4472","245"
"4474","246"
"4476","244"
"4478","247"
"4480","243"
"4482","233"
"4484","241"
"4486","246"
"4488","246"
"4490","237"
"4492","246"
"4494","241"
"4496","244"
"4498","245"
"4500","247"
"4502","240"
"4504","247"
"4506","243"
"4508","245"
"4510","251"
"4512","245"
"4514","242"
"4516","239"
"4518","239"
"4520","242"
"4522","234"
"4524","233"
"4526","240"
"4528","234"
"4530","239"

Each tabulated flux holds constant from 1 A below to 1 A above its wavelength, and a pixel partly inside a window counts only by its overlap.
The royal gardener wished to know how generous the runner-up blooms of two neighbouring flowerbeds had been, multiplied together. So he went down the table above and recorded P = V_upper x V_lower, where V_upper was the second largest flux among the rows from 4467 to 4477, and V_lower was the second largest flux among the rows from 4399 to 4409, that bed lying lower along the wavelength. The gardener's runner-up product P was 59535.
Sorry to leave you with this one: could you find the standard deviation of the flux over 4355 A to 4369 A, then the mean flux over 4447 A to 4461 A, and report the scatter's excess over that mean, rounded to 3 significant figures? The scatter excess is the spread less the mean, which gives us -231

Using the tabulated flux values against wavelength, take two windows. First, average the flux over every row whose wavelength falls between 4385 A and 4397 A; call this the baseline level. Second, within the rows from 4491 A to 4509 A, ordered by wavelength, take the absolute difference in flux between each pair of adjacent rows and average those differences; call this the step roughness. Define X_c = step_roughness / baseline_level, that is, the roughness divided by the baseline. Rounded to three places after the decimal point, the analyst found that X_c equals 0.016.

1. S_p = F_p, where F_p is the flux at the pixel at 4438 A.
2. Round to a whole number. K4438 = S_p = 248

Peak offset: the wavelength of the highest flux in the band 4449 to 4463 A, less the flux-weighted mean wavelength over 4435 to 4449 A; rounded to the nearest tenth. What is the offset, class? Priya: 10.0 A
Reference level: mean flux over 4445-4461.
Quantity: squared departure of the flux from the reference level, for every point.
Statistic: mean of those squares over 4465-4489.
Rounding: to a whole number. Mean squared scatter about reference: 55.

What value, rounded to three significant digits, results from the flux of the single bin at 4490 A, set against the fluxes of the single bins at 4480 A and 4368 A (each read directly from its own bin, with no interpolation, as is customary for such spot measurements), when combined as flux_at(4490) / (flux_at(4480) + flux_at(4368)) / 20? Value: 0.0246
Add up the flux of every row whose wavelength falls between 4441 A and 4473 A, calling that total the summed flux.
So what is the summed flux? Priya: 3779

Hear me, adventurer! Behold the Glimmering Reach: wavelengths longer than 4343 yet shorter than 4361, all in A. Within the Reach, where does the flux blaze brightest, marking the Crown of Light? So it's 4360 A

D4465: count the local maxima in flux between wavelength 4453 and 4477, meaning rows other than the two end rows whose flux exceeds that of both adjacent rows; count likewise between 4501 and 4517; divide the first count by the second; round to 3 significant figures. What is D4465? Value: 1.50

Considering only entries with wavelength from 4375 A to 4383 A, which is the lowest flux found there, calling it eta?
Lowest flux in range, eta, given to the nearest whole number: 240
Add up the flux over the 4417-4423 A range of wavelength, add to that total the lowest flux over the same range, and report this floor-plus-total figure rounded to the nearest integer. 963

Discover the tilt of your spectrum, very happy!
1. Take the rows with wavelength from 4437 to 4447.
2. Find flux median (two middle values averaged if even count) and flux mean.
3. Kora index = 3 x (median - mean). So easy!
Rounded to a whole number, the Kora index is 12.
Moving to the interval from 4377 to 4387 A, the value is 23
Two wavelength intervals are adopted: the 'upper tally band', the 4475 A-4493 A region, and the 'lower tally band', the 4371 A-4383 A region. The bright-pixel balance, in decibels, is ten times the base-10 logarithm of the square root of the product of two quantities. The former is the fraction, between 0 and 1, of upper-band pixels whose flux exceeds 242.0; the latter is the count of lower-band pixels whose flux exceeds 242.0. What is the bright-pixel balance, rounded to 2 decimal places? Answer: 2.13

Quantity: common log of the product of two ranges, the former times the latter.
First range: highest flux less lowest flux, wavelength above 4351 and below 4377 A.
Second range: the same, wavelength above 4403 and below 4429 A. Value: 2.94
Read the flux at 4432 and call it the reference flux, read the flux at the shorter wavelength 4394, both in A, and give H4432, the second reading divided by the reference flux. 0.96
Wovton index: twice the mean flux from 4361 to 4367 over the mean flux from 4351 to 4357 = 2.08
